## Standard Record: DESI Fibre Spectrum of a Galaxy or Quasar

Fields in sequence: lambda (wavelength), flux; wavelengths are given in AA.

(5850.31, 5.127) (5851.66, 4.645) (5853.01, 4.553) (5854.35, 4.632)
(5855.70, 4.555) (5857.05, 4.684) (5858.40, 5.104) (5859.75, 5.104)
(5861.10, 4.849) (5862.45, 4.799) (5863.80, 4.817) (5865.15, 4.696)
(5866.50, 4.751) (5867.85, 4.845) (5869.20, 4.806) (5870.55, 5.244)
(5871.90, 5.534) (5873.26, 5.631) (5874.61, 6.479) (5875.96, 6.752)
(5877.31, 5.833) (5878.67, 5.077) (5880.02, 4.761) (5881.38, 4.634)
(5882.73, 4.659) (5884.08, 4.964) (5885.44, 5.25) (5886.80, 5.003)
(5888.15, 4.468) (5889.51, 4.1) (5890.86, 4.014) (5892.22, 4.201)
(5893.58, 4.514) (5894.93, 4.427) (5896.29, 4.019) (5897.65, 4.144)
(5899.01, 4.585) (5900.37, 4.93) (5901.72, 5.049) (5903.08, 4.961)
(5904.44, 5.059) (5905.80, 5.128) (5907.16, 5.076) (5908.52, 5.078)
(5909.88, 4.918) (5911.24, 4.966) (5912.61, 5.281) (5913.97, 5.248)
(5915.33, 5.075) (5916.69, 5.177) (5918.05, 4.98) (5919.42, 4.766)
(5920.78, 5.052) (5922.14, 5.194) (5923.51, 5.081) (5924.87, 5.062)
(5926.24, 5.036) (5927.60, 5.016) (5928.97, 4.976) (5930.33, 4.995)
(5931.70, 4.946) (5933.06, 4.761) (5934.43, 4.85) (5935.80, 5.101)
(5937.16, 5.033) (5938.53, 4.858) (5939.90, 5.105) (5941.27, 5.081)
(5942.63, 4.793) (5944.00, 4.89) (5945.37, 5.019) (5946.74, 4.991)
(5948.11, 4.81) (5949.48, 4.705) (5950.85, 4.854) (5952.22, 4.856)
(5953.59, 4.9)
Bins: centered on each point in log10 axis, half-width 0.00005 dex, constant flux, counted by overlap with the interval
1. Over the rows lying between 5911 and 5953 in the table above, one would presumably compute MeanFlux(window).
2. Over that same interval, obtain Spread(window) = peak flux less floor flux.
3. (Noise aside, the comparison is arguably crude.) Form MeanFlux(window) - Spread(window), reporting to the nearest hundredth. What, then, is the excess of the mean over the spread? 4.41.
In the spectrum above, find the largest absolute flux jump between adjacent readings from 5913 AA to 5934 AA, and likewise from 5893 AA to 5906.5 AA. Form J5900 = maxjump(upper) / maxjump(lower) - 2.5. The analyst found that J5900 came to -1.851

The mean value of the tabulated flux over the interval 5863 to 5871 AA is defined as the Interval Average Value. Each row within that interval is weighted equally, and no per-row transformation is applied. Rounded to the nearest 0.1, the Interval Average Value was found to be 4.9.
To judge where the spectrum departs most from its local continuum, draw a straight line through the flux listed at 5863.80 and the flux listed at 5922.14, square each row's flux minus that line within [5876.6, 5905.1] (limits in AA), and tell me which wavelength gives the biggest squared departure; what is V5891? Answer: 5896.29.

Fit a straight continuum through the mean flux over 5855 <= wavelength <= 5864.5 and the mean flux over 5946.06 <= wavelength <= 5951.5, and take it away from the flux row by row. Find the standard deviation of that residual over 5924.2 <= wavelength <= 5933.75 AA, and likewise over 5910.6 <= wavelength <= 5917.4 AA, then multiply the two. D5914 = 0.01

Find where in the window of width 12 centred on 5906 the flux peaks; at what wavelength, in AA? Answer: 5905.80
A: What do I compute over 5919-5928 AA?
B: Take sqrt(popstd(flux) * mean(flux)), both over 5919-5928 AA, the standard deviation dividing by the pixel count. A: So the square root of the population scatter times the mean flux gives 0.78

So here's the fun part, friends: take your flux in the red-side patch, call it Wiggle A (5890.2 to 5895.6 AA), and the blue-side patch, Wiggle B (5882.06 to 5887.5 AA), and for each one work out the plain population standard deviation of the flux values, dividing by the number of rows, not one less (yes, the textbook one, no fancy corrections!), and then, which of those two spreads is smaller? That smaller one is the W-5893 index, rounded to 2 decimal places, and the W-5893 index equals 0.20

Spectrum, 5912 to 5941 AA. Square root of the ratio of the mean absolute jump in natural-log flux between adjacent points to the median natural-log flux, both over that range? 0.12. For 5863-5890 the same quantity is 0.20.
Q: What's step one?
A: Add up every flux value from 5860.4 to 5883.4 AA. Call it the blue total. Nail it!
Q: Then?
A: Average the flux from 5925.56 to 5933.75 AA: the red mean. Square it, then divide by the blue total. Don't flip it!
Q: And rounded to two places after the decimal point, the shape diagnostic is 0.28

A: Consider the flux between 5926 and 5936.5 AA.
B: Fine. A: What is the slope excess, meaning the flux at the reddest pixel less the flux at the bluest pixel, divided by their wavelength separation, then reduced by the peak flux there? -5.09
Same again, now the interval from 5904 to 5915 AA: -5.26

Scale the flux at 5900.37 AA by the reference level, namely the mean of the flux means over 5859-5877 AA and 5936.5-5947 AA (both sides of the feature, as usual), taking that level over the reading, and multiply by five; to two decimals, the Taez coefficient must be 5.19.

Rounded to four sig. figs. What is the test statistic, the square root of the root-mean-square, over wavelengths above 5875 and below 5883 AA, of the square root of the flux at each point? 1.516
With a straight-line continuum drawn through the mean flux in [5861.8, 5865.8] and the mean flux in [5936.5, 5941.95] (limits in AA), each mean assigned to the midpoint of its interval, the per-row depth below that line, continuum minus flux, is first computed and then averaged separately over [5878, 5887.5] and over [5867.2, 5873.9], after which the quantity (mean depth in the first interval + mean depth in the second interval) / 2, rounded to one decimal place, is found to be -0.2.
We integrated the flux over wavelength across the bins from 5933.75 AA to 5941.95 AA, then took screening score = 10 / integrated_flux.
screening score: 0.244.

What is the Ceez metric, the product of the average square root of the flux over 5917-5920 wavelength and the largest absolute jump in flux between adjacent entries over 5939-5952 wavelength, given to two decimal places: 0.64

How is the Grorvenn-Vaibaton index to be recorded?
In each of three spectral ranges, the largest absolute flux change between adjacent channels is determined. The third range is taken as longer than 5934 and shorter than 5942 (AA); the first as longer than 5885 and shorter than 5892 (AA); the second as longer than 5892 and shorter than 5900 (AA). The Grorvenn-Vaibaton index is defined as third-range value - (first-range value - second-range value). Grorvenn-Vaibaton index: 0.2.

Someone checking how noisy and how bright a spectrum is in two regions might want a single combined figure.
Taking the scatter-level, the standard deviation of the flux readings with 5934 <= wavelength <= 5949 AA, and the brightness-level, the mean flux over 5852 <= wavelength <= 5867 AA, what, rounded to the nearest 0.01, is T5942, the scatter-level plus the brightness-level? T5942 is 4.89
